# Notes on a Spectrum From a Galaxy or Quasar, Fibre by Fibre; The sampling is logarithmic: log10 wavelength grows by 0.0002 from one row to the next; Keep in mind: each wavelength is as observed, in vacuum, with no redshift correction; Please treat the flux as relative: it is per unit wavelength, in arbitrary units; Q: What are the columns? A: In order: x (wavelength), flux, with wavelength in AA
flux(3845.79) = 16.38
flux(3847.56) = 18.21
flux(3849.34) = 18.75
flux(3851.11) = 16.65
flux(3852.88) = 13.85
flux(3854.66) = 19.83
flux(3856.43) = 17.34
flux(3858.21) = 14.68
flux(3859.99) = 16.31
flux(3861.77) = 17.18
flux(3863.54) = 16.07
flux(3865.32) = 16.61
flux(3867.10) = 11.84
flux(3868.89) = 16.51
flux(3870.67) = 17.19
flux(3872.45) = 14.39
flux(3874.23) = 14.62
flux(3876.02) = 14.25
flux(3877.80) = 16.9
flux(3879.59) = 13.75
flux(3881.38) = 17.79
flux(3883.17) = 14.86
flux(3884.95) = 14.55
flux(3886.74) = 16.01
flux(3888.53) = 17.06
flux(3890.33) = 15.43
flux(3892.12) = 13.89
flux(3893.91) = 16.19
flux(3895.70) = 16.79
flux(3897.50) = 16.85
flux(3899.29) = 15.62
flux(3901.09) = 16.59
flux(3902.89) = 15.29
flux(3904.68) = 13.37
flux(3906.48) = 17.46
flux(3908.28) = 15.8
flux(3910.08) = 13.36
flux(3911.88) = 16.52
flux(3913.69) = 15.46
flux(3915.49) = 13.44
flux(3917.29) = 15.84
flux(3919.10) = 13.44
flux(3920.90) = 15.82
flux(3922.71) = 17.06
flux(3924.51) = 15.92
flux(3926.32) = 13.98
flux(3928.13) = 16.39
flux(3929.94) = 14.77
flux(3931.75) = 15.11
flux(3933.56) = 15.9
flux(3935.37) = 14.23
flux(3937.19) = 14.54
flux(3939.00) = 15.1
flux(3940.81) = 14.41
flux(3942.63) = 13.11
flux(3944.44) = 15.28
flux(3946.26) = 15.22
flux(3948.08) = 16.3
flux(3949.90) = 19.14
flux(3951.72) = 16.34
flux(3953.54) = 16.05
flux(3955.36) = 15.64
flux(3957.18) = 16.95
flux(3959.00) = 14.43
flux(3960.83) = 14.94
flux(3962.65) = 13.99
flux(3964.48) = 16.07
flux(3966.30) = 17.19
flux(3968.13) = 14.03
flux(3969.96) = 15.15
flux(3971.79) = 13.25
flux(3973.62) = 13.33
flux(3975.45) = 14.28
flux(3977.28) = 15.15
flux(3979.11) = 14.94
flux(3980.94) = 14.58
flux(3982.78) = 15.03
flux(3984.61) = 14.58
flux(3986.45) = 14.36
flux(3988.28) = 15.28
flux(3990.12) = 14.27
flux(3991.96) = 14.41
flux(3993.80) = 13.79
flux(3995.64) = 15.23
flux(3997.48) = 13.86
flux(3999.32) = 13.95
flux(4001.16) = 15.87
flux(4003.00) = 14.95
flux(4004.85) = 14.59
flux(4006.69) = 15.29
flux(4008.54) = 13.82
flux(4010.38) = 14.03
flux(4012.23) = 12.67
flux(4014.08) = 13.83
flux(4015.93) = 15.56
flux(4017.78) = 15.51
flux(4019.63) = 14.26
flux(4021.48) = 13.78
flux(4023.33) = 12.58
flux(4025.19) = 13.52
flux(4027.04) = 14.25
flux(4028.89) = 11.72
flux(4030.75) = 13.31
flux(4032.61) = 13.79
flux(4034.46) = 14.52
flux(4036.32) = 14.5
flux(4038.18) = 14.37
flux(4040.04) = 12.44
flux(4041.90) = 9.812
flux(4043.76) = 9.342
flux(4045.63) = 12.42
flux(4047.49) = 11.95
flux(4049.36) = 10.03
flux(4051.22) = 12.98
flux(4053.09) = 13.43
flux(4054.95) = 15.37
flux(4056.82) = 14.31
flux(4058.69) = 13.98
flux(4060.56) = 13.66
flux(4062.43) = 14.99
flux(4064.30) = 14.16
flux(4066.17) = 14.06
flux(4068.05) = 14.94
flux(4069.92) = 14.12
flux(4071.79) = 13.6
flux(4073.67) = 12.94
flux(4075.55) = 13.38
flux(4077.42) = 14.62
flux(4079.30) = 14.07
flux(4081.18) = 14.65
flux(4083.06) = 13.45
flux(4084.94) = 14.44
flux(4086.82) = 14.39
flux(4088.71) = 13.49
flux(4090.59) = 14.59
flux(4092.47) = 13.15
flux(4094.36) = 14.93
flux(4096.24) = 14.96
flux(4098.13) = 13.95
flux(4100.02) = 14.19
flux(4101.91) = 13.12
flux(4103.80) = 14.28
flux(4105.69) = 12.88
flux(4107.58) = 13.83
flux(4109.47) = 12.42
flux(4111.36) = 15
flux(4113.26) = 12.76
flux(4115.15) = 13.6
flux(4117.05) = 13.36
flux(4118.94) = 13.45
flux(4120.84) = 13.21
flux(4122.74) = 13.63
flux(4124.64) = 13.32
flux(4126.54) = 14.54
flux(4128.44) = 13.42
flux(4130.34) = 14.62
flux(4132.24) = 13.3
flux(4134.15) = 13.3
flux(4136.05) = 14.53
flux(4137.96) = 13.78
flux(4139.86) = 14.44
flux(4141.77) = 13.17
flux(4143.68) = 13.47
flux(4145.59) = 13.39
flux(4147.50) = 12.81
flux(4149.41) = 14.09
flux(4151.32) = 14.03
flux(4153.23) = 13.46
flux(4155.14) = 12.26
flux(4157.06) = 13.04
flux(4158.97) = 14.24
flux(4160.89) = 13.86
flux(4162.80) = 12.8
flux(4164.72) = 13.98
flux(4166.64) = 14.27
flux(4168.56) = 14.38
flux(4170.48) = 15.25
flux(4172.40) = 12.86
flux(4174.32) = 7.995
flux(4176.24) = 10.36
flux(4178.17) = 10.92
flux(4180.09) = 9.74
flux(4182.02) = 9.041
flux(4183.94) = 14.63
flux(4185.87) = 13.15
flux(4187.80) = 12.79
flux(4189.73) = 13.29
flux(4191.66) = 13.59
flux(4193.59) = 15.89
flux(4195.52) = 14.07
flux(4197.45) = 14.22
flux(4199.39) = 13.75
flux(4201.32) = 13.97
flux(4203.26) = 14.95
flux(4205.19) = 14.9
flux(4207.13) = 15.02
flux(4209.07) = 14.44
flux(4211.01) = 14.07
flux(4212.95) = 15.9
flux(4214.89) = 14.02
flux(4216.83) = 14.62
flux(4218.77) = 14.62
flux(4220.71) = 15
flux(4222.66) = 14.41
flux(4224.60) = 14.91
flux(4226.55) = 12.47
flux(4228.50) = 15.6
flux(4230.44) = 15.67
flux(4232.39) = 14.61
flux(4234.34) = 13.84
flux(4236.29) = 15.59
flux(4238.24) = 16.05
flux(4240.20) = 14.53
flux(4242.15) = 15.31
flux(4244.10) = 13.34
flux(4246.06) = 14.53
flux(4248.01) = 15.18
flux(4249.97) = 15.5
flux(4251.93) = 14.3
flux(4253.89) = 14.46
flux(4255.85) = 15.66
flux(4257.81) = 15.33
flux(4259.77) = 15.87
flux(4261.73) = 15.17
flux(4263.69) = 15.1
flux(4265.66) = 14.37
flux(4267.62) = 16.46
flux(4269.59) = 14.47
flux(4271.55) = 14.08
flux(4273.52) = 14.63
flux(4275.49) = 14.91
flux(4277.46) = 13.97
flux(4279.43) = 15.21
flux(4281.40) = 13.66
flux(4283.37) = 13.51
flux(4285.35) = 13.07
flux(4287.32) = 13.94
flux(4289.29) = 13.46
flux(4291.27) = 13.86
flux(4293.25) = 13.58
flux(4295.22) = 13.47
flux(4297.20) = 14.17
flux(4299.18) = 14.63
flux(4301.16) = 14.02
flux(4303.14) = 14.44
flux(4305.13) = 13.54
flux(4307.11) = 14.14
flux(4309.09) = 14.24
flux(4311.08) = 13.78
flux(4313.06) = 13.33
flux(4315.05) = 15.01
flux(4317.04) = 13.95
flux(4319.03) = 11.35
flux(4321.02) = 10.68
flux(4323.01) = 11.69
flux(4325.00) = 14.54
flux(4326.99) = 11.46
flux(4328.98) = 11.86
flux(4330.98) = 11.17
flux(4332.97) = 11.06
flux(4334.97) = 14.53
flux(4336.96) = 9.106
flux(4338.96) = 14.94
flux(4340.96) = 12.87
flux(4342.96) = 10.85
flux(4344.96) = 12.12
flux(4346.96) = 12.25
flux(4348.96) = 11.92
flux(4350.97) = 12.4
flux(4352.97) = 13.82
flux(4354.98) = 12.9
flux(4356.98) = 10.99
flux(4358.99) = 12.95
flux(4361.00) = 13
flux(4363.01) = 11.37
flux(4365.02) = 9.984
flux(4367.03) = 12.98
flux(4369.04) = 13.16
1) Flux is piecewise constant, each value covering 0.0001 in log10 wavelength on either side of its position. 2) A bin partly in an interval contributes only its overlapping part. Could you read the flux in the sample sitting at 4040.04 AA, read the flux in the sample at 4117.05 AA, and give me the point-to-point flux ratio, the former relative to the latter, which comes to 0.93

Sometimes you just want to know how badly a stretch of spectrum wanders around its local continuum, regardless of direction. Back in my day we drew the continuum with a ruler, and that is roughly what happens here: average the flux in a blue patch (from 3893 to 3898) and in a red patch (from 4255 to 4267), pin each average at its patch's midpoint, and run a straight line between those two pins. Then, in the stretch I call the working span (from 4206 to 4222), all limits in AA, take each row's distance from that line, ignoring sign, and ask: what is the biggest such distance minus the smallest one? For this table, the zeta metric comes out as 1.0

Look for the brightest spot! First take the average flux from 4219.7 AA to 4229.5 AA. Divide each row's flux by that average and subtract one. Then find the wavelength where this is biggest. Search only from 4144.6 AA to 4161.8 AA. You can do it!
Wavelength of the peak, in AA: 4158.97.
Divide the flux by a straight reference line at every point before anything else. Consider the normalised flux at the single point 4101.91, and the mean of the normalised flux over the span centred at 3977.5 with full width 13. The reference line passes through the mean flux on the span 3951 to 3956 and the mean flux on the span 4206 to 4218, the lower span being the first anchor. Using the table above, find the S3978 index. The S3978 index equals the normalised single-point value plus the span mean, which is 1.765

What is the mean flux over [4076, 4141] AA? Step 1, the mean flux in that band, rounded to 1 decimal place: 13.9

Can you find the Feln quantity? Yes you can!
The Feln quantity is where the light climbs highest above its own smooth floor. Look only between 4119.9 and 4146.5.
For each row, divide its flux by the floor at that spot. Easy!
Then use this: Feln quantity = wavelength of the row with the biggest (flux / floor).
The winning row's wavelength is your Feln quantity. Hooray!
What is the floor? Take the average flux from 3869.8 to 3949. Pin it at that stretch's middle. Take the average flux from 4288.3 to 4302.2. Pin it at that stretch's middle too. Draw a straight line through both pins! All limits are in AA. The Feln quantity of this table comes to 4130.34 AA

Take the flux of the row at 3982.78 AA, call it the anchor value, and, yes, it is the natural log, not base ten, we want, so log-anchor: 2.710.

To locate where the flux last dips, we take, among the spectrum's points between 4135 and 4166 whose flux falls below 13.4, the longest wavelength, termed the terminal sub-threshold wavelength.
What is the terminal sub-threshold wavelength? 4162.80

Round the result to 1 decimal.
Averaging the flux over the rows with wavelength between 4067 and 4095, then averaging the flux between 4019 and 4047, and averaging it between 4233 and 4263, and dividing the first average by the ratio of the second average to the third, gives 16.2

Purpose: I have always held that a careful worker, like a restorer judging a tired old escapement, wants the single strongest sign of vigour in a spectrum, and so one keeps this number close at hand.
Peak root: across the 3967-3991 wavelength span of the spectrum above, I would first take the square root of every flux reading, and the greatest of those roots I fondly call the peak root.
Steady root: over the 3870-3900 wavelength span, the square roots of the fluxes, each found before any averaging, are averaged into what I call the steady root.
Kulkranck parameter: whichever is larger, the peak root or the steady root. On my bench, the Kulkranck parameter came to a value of 3.953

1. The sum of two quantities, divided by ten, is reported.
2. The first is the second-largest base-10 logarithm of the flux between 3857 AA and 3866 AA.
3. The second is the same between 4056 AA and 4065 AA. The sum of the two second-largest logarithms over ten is 0.238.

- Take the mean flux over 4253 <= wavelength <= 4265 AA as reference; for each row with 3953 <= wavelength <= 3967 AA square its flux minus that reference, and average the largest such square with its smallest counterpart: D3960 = 1.9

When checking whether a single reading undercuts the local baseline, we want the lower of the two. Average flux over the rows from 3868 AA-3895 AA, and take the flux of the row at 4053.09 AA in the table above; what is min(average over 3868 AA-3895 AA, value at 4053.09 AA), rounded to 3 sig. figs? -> 13.4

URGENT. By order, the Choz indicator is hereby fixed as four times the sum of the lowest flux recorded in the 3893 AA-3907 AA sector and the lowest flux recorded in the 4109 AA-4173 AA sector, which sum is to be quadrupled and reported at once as 103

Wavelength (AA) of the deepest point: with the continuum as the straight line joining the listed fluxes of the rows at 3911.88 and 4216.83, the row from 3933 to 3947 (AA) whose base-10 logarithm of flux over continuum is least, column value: 3942.63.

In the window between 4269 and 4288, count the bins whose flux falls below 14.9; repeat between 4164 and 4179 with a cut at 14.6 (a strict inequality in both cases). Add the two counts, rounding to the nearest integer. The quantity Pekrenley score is 15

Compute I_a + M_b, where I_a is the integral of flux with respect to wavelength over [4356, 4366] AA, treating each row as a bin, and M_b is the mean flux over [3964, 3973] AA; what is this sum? 132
